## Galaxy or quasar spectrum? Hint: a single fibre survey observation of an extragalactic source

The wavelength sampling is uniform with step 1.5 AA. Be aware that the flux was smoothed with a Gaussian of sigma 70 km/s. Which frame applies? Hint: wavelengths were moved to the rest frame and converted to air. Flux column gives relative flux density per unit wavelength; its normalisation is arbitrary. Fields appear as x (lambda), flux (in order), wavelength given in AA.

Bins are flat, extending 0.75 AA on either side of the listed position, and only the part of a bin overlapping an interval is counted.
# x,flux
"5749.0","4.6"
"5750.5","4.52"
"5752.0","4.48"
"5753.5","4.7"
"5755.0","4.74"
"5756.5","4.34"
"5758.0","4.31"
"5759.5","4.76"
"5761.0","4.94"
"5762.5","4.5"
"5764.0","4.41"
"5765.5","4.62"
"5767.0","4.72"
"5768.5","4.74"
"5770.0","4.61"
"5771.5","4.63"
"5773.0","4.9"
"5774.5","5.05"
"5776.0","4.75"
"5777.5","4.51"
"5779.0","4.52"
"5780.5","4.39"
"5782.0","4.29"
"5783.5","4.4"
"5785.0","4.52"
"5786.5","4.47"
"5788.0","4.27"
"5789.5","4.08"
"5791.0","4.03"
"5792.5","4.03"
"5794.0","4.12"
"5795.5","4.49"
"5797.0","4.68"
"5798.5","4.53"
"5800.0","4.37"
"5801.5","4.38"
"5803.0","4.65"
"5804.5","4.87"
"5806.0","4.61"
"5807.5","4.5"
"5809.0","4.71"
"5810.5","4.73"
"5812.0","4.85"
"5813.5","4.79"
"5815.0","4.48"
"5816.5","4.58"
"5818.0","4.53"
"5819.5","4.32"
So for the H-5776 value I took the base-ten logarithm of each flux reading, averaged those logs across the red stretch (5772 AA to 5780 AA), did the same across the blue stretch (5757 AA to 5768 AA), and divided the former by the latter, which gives 1.02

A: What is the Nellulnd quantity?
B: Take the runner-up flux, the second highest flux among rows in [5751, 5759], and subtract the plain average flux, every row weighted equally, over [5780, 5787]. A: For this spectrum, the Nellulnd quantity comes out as 0.29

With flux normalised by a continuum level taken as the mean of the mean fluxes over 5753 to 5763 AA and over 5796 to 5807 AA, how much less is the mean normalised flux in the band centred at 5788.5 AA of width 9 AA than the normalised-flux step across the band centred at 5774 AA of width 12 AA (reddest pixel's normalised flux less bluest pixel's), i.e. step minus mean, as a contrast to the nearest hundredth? -0.97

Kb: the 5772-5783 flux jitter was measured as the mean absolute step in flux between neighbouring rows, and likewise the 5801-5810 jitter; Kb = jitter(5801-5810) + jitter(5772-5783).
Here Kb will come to 0.37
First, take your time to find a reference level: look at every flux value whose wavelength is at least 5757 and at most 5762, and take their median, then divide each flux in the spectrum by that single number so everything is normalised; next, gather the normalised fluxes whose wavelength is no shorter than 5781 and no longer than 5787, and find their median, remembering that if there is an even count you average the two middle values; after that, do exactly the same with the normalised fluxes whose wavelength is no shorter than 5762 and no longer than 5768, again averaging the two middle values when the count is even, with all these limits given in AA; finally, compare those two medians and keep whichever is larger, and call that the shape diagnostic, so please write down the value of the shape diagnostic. 0.96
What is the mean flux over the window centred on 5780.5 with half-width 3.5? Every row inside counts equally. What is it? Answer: 4.42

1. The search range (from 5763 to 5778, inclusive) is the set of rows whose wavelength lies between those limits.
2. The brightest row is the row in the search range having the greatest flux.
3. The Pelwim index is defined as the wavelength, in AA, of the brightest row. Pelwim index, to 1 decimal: 5774.5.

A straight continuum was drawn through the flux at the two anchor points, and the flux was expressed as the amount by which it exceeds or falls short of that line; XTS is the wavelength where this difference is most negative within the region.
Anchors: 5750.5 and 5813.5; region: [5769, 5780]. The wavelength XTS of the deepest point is 5777.5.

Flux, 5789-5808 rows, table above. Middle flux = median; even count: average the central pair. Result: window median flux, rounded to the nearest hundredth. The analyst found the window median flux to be 4.49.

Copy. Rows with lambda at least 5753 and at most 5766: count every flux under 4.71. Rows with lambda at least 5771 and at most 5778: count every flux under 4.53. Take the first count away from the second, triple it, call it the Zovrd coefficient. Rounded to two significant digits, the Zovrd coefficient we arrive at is -15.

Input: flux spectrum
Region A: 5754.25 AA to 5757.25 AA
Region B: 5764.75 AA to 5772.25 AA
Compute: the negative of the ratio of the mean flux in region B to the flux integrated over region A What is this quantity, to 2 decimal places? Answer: -0.34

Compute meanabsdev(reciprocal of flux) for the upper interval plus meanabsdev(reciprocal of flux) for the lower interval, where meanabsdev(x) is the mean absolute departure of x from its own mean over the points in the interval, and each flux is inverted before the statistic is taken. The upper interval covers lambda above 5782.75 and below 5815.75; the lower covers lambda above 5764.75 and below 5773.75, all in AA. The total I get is 0.0139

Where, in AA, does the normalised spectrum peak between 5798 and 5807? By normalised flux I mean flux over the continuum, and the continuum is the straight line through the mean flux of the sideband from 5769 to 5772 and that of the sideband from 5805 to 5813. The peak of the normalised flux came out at 5804.5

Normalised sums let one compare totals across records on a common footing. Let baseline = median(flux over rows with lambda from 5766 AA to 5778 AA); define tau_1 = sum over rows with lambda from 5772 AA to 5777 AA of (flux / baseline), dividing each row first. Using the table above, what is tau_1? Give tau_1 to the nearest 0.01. 3.11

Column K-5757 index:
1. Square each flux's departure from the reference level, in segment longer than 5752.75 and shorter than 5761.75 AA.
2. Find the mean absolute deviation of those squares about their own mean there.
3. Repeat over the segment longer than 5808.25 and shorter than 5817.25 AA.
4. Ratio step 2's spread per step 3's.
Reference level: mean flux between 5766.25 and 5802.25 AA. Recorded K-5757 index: 1.2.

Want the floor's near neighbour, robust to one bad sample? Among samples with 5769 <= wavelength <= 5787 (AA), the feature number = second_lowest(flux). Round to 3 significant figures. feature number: 4.39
